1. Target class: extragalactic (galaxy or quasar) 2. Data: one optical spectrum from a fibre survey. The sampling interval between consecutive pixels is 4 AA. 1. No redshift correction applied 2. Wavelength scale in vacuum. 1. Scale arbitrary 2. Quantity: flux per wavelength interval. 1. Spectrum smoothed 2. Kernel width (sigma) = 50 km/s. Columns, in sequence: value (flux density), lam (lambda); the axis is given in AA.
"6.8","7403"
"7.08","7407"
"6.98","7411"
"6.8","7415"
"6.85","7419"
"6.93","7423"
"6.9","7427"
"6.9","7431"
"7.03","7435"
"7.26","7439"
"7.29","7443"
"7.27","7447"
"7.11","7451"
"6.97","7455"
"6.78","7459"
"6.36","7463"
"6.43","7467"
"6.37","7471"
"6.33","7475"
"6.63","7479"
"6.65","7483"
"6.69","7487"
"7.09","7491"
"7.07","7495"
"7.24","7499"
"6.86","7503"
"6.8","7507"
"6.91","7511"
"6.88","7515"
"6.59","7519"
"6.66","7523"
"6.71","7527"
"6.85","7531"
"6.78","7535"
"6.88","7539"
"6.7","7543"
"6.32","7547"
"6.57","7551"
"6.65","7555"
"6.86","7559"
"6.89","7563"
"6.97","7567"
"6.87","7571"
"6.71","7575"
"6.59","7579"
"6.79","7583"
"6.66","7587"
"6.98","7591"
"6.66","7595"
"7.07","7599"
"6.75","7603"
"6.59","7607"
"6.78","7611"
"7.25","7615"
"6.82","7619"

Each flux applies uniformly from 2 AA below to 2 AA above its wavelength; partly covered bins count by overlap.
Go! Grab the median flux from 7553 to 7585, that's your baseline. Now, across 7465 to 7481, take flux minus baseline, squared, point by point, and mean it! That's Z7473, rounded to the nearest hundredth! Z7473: 0.16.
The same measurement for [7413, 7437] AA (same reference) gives 0.01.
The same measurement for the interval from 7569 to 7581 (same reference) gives 0.02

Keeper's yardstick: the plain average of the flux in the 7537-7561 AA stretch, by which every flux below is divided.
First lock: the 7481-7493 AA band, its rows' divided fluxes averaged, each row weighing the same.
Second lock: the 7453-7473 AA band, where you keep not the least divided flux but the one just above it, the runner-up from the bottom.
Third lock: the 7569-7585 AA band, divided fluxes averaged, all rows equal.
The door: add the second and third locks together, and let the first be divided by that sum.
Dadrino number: 0.519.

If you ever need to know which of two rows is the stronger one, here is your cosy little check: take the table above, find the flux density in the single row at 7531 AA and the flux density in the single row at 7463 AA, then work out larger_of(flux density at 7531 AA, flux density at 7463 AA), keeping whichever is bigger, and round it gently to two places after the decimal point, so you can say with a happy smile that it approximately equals 6.85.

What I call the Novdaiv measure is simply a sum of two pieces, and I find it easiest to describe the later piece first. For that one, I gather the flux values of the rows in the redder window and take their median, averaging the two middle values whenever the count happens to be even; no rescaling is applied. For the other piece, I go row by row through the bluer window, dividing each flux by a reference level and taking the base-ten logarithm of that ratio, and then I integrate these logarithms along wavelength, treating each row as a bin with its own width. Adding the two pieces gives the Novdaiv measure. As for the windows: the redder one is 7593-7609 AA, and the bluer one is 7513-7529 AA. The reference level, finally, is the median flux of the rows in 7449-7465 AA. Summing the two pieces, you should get 6.54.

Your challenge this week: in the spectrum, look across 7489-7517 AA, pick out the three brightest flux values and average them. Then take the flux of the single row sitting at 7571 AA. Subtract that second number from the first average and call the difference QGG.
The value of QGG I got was 0.3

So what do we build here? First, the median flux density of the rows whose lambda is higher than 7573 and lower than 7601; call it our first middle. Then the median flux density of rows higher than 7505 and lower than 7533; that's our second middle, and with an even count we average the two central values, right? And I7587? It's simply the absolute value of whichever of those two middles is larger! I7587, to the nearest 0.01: 6.80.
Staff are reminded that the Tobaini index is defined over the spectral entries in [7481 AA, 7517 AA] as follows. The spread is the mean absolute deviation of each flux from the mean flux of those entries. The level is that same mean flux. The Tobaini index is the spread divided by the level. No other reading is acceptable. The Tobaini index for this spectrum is 0.022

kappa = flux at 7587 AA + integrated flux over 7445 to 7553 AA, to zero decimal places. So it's 737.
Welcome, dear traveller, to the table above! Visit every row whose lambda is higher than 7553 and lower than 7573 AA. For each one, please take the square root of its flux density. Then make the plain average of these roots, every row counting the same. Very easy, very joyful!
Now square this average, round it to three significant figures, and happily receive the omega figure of 6.85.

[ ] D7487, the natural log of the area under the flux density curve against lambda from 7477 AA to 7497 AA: 4.92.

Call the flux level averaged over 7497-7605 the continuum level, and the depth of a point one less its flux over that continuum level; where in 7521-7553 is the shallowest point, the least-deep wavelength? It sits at 7539 AA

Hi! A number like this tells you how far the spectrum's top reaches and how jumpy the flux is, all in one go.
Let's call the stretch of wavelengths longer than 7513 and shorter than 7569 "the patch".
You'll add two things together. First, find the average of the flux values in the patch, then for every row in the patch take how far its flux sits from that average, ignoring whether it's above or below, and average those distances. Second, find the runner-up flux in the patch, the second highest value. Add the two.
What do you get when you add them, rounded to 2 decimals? 7.03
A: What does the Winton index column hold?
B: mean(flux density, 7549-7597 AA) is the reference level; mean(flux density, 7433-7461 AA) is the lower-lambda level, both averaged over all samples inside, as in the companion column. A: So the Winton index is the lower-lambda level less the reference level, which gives 0.33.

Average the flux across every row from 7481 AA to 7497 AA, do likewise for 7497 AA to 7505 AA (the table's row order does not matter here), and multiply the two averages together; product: 48.5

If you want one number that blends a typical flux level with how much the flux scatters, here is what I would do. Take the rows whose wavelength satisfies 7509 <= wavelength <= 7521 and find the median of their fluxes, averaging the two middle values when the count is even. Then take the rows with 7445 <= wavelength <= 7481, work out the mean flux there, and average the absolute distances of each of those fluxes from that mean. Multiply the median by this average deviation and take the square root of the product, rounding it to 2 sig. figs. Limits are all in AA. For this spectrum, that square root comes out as 1.4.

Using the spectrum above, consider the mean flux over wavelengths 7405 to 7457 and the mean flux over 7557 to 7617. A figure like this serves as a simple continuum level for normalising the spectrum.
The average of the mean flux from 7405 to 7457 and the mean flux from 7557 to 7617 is 6.93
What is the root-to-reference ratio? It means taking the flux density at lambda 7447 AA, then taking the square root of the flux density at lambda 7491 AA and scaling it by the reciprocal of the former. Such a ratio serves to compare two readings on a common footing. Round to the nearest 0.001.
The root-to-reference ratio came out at 0.366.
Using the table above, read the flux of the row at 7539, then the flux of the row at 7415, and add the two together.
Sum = 13.7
